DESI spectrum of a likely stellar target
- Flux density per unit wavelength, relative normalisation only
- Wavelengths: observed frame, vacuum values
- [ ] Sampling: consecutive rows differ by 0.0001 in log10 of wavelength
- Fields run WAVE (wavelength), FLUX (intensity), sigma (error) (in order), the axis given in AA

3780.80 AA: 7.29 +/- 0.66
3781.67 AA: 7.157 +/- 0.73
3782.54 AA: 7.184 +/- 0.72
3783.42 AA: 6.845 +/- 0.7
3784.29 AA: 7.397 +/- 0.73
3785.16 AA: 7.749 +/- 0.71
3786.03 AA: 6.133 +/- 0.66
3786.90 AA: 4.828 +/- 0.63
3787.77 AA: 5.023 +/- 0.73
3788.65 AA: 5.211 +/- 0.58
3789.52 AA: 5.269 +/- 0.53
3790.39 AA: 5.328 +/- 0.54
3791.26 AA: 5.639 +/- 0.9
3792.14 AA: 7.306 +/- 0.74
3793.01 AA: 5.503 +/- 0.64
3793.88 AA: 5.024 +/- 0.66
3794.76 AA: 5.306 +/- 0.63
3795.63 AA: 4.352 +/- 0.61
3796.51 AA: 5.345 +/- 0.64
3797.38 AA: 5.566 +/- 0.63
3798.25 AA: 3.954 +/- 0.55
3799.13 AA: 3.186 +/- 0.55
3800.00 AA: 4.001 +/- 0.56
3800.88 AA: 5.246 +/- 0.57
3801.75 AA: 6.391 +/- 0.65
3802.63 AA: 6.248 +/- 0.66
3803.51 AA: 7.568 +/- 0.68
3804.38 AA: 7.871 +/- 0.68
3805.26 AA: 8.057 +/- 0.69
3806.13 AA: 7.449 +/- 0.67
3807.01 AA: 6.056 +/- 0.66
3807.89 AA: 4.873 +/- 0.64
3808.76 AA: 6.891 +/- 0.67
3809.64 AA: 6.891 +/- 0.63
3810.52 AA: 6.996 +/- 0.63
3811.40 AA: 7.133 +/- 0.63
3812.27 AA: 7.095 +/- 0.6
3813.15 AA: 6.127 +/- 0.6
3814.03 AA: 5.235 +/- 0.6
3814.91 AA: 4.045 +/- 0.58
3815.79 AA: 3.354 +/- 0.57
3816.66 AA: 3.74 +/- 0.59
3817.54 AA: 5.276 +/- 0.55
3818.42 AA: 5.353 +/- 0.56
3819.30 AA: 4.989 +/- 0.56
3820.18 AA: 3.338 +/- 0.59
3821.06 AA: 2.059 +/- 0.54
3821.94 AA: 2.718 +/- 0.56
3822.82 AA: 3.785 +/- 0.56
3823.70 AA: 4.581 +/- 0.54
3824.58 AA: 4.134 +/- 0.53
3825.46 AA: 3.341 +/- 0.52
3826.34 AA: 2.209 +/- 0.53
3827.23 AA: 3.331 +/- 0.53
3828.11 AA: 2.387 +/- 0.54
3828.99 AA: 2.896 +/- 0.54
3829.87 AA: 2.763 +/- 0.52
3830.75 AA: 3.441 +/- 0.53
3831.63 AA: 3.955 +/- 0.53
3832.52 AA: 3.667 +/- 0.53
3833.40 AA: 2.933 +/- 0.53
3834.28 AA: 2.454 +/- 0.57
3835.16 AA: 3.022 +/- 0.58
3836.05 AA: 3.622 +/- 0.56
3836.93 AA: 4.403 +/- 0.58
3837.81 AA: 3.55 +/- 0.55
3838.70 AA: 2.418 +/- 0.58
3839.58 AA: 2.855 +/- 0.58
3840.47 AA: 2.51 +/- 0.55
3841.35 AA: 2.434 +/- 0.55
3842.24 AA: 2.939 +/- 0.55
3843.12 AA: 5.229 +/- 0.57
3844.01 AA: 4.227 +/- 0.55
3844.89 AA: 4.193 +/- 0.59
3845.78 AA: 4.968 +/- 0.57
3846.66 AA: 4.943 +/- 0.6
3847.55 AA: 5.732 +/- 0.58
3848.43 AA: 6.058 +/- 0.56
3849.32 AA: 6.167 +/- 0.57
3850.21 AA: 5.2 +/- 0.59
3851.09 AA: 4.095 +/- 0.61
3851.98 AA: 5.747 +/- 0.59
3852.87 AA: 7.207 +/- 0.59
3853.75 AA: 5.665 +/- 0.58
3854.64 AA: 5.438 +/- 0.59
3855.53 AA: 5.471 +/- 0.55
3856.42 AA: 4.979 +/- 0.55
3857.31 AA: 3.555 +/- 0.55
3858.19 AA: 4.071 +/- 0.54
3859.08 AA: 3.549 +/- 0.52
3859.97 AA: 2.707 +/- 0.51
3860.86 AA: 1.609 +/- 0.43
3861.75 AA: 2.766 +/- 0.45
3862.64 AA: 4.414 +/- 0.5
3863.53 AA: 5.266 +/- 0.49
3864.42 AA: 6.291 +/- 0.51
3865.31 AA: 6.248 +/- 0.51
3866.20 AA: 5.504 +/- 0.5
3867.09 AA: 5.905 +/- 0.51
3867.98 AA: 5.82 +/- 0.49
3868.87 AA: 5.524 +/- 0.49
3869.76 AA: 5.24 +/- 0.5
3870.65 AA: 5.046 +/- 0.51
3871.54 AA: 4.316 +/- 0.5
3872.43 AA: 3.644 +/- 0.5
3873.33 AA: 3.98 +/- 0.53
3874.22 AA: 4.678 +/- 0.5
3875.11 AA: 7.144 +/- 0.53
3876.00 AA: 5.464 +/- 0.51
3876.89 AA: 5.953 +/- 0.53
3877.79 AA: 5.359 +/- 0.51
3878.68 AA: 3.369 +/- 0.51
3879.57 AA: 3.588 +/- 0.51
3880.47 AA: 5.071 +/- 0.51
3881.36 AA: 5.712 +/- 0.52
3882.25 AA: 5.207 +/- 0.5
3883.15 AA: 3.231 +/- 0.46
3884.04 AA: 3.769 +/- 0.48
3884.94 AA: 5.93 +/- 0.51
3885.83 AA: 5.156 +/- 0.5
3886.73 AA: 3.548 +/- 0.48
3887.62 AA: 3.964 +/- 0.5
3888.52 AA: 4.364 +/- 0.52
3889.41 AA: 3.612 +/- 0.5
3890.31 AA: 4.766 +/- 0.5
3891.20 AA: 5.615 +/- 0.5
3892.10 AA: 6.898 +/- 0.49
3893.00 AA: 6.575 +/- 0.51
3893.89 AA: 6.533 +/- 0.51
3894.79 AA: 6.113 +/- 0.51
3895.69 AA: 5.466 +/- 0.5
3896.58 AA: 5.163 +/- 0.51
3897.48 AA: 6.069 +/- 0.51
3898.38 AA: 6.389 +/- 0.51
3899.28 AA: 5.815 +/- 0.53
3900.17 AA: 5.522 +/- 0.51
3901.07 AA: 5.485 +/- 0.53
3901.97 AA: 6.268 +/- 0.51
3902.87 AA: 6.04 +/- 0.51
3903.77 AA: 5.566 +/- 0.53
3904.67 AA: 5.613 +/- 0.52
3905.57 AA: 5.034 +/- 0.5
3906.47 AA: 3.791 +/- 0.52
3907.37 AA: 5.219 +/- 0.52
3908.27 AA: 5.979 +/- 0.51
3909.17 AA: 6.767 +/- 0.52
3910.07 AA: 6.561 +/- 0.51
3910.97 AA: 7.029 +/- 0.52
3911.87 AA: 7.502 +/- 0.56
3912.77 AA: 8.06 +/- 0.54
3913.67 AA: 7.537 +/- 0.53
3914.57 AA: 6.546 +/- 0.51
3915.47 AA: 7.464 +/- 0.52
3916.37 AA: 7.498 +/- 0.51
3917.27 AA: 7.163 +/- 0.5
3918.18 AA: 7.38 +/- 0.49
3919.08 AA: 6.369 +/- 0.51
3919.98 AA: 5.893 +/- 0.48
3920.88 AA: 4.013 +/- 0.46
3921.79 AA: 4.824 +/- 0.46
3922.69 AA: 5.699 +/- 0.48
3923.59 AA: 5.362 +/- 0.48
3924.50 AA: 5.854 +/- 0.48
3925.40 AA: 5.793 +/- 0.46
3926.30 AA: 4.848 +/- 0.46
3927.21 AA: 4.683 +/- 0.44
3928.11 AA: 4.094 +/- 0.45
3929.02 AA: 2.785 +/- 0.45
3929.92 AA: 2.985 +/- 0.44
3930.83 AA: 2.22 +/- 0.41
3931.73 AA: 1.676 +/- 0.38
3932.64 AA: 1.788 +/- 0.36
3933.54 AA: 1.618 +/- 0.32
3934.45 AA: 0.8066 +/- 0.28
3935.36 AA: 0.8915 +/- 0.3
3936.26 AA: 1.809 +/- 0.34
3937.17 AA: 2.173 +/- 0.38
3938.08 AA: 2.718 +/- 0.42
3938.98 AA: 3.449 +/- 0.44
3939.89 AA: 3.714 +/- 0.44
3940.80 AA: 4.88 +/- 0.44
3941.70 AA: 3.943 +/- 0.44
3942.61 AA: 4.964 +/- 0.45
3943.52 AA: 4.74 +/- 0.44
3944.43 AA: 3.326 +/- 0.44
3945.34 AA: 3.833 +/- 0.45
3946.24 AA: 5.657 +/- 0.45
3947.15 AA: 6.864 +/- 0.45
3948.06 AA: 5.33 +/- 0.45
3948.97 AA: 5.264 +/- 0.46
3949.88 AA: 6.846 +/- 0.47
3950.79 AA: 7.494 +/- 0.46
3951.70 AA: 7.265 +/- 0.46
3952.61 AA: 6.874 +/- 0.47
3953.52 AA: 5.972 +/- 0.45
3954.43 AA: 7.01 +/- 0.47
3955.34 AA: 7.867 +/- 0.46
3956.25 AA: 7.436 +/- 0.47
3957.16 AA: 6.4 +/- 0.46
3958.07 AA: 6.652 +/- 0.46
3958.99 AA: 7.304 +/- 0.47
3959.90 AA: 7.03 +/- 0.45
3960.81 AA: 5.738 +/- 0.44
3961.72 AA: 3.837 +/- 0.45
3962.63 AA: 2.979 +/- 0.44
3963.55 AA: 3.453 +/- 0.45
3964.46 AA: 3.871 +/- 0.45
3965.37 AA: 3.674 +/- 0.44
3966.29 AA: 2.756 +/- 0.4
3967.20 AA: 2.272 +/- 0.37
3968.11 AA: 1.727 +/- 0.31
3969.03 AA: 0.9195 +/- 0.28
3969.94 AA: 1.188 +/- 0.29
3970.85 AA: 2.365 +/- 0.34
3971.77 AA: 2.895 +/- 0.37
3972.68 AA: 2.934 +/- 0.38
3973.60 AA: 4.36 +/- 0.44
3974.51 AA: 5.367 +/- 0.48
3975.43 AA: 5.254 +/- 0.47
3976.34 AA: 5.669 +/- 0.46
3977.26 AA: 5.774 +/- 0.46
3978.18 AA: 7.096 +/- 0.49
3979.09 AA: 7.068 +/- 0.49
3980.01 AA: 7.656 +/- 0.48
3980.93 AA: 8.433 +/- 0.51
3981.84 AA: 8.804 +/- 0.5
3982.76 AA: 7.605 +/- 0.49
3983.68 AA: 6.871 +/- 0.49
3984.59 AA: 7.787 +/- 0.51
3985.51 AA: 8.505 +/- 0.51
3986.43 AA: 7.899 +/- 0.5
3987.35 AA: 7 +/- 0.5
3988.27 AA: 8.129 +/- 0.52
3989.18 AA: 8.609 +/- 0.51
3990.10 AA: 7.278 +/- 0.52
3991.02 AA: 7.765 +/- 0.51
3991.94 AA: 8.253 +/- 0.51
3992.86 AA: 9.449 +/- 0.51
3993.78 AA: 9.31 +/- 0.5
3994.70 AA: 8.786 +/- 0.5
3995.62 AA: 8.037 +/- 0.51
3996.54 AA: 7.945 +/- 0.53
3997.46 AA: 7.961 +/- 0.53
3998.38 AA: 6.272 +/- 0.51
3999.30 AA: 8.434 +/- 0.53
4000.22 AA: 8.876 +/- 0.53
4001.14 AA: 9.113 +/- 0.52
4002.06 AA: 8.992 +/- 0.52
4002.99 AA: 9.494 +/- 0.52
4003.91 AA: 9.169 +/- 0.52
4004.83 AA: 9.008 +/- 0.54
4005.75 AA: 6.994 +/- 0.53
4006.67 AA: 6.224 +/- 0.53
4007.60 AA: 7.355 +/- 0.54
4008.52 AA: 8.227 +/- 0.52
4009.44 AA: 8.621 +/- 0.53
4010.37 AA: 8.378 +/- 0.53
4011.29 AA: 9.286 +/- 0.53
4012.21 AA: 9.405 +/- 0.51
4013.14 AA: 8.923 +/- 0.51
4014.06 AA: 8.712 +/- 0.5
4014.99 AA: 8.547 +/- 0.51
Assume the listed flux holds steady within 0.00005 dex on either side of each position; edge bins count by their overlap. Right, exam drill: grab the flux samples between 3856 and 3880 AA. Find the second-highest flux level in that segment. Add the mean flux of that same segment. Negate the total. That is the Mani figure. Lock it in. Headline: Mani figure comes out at -11.0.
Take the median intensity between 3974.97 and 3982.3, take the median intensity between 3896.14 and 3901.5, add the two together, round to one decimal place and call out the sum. 12.8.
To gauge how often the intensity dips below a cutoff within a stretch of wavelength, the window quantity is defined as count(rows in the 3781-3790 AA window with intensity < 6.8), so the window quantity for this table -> 5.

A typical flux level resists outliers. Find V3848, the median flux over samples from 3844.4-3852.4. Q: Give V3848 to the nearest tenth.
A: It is 5.2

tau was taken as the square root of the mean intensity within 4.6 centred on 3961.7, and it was 2.15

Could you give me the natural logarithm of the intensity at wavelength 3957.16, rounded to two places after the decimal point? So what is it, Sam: 1.86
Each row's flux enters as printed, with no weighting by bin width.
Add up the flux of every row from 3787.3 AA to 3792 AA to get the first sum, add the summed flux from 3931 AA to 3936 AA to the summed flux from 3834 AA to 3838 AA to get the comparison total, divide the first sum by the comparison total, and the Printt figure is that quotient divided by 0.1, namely 11.1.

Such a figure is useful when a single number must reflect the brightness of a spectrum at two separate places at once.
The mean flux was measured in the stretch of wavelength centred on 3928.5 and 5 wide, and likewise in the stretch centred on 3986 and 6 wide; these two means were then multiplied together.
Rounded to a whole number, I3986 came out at 28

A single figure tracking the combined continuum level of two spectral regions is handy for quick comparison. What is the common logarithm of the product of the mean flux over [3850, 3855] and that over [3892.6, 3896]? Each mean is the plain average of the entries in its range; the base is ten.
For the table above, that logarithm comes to 1.54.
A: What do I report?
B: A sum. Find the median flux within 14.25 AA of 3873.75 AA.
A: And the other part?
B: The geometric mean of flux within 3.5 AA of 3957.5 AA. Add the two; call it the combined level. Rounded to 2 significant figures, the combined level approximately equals 12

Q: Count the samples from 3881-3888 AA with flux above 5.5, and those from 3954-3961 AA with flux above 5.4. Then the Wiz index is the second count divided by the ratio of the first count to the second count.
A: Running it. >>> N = 32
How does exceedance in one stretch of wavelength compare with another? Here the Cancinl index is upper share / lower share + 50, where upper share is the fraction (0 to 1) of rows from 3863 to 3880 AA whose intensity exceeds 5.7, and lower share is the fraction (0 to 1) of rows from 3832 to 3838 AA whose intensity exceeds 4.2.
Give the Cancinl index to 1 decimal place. 52.2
